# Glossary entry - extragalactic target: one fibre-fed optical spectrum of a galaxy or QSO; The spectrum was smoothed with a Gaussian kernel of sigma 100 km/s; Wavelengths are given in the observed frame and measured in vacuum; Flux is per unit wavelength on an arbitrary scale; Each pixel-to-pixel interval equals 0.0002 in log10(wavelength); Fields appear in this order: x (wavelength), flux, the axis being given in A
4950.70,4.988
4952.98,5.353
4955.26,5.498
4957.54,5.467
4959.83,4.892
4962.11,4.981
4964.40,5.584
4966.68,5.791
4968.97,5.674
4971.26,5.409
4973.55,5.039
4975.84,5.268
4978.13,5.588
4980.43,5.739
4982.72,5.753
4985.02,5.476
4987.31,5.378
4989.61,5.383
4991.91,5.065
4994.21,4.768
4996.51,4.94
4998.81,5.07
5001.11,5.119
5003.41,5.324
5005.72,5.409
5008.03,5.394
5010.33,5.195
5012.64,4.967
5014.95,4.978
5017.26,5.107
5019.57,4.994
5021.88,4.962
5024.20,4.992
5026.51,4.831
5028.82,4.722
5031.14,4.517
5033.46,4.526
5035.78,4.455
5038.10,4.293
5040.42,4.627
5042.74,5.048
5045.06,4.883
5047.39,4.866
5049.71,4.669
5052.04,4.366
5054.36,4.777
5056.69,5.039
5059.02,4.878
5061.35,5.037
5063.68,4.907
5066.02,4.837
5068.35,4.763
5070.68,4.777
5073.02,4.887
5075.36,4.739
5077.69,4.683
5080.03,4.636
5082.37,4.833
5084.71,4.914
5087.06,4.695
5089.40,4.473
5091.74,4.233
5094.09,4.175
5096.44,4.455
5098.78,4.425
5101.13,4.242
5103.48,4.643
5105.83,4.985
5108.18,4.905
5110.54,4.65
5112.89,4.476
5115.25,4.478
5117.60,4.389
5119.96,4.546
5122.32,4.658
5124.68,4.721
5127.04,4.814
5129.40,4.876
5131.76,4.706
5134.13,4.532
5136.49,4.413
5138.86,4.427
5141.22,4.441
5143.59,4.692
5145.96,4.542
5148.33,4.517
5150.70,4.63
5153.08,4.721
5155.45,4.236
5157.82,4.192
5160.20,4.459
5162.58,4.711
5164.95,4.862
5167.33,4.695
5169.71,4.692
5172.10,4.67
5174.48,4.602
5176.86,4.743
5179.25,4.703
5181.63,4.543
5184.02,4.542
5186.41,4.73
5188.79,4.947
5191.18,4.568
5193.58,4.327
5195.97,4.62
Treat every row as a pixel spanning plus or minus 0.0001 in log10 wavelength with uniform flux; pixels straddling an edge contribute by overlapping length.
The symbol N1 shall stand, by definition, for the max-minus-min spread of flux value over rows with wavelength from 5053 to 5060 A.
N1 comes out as 0.3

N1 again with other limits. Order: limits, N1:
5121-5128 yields 0.2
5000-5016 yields 0.4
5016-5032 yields 0.6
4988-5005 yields 0.6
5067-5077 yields 0.1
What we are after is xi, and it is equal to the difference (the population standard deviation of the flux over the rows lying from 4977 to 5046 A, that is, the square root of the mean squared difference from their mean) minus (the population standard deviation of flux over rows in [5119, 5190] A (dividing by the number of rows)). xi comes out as 0.19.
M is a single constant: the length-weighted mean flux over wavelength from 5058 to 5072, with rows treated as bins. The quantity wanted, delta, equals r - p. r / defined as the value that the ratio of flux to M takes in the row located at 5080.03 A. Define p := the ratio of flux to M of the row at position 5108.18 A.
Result -0.055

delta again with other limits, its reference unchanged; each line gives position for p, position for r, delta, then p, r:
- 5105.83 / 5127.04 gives -0.035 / 1.02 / 0.99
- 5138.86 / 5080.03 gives 0.043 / 0.91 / 0.95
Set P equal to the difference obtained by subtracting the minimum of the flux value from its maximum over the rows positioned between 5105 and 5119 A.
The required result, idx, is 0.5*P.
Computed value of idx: 0.30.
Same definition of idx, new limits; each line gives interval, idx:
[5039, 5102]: 0.44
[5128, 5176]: 0.34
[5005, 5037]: 0.48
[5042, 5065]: 0.34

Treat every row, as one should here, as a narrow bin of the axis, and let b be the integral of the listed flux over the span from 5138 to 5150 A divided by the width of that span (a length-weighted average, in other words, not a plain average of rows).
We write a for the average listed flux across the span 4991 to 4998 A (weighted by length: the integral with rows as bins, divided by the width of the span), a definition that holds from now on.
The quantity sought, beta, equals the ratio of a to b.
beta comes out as 1.09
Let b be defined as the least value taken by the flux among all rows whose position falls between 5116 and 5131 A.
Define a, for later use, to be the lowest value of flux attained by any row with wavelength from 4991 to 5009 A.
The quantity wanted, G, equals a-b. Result 0.4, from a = 4.768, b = 4.389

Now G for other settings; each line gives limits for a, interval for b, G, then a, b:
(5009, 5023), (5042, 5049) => 0.1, 4.962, 4.866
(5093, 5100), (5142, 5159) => 0.0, 4.175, 4.192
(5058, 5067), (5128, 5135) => 0.3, 4.837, 4.532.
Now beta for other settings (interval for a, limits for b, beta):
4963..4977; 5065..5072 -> 1.14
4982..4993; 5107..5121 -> 1.18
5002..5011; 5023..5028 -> 1.09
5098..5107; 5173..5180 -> 0.98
